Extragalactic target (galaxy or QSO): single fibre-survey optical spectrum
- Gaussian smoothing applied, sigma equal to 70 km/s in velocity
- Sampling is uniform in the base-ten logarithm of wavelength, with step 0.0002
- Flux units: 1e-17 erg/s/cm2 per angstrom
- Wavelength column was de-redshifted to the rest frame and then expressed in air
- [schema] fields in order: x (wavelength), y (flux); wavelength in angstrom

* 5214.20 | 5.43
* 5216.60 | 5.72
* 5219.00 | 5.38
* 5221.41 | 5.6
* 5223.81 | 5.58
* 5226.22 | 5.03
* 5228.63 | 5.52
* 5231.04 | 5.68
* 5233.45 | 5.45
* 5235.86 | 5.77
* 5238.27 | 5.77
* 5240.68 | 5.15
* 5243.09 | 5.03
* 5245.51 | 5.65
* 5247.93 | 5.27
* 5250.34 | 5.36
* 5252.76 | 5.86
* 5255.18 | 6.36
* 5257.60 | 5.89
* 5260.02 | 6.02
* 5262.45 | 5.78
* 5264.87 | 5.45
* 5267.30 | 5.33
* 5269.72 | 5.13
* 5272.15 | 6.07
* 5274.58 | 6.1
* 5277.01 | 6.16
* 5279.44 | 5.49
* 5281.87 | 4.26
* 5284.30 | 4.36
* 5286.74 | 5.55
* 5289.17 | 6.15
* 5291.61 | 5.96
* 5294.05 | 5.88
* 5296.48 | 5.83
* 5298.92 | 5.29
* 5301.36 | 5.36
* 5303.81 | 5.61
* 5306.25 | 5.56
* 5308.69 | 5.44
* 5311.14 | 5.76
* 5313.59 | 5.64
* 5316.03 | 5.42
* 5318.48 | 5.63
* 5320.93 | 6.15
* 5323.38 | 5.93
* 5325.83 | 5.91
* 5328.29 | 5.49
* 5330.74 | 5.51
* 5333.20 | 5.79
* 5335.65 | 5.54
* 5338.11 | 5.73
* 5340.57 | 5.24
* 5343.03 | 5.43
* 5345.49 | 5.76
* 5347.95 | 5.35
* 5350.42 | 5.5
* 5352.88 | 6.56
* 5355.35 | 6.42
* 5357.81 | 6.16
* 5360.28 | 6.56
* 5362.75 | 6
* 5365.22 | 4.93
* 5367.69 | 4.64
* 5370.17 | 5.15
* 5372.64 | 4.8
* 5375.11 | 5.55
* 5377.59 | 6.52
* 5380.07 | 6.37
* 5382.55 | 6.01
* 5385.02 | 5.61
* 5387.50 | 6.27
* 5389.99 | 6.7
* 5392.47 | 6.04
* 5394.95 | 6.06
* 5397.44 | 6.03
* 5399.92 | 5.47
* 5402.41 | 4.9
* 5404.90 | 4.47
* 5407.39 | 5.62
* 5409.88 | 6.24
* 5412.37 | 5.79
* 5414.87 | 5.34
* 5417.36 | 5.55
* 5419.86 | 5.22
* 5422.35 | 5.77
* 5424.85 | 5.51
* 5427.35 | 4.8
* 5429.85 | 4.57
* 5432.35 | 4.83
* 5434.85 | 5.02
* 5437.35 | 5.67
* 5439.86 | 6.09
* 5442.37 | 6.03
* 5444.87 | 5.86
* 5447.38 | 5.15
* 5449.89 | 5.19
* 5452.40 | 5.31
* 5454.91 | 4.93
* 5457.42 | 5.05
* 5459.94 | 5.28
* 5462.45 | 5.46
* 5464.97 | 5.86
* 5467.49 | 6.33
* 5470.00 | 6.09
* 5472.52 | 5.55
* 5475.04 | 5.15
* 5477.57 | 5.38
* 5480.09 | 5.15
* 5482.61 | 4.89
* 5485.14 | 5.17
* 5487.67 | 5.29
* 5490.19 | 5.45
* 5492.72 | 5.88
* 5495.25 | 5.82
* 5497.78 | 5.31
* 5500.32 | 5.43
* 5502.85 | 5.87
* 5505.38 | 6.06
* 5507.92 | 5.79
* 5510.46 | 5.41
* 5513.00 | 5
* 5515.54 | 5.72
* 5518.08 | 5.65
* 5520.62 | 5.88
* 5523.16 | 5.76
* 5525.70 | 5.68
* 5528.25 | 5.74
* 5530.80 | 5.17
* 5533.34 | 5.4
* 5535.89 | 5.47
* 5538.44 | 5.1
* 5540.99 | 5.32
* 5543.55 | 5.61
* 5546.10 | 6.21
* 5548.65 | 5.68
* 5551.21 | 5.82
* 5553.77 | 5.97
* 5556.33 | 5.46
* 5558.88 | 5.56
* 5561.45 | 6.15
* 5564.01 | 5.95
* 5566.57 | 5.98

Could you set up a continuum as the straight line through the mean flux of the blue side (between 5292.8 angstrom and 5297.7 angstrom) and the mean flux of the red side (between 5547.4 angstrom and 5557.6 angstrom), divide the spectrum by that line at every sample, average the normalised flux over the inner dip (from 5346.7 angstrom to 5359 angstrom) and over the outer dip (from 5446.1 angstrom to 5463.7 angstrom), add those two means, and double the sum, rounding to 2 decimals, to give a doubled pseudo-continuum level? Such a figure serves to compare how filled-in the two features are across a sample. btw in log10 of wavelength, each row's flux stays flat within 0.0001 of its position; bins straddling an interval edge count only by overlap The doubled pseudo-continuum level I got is 3.86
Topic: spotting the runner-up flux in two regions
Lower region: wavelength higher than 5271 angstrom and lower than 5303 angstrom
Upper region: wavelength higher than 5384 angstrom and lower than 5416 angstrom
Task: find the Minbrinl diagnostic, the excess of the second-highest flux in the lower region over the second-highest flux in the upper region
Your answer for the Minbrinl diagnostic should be -0.1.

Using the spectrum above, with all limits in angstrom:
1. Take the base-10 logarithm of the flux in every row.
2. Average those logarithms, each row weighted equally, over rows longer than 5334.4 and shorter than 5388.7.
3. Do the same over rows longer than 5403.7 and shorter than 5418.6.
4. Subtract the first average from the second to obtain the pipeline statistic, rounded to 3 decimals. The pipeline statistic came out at -0.018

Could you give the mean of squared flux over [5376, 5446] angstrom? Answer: 32.3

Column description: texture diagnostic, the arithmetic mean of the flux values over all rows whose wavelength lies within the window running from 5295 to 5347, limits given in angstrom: 5.62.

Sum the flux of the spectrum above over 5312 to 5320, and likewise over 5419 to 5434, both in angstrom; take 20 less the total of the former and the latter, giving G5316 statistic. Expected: -27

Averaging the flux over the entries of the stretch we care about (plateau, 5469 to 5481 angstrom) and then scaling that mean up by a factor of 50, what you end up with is 273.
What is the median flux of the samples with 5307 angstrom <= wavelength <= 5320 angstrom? 5.63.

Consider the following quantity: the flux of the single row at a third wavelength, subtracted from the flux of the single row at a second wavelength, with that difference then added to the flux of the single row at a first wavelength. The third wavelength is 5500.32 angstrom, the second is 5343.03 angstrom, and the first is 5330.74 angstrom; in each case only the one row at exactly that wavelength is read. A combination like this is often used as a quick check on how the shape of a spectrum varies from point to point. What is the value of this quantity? 5.51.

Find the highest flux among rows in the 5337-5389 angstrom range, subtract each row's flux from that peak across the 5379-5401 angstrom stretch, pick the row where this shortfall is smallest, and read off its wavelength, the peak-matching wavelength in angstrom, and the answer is 5389.99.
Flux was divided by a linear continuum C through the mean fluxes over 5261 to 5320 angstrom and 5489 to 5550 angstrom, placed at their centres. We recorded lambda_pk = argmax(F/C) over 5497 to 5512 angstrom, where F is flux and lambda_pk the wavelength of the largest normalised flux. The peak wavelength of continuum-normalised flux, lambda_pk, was 5505.38 angstrom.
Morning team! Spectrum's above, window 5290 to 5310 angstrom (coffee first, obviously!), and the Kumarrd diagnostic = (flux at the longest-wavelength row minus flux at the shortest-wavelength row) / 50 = -0.010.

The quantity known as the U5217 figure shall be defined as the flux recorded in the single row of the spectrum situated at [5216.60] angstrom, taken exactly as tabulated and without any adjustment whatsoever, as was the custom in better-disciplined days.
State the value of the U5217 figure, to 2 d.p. 5.72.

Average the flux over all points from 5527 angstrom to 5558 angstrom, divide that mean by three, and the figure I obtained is 1.86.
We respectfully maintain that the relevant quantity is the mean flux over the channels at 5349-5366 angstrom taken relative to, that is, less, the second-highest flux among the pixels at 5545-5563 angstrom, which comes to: -0.1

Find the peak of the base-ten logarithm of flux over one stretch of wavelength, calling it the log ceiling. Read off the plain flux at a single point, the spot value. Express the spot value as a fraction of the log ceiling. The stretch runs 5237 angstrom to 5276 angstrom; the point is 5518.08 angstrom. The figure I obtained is 7.03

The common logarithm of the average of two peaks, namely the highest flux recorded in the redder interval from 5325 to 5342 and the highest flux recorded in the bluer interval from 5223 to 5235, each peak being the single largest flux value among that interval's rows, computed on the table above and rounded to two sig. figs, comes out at 0.76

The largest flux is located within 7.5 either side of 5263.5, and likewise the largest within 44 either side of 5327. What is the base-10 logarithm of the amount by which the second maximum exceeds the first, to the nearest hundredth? -0.27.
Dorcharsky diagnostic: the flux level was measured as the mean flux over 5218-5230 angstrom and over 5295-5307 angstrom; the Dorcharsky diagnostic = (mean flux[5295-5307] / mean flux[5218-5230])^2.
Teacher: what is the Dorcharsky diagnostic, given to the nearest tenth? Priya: 1.0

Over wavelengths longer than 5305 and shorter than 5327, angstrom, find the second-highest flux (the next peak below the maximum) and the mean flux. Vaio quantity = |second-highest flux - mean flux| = 0.21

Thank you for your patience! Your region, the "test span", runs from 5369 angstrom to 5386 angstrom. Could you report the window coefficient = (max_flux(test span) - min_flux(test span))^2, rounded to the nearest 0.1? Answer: 3.0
